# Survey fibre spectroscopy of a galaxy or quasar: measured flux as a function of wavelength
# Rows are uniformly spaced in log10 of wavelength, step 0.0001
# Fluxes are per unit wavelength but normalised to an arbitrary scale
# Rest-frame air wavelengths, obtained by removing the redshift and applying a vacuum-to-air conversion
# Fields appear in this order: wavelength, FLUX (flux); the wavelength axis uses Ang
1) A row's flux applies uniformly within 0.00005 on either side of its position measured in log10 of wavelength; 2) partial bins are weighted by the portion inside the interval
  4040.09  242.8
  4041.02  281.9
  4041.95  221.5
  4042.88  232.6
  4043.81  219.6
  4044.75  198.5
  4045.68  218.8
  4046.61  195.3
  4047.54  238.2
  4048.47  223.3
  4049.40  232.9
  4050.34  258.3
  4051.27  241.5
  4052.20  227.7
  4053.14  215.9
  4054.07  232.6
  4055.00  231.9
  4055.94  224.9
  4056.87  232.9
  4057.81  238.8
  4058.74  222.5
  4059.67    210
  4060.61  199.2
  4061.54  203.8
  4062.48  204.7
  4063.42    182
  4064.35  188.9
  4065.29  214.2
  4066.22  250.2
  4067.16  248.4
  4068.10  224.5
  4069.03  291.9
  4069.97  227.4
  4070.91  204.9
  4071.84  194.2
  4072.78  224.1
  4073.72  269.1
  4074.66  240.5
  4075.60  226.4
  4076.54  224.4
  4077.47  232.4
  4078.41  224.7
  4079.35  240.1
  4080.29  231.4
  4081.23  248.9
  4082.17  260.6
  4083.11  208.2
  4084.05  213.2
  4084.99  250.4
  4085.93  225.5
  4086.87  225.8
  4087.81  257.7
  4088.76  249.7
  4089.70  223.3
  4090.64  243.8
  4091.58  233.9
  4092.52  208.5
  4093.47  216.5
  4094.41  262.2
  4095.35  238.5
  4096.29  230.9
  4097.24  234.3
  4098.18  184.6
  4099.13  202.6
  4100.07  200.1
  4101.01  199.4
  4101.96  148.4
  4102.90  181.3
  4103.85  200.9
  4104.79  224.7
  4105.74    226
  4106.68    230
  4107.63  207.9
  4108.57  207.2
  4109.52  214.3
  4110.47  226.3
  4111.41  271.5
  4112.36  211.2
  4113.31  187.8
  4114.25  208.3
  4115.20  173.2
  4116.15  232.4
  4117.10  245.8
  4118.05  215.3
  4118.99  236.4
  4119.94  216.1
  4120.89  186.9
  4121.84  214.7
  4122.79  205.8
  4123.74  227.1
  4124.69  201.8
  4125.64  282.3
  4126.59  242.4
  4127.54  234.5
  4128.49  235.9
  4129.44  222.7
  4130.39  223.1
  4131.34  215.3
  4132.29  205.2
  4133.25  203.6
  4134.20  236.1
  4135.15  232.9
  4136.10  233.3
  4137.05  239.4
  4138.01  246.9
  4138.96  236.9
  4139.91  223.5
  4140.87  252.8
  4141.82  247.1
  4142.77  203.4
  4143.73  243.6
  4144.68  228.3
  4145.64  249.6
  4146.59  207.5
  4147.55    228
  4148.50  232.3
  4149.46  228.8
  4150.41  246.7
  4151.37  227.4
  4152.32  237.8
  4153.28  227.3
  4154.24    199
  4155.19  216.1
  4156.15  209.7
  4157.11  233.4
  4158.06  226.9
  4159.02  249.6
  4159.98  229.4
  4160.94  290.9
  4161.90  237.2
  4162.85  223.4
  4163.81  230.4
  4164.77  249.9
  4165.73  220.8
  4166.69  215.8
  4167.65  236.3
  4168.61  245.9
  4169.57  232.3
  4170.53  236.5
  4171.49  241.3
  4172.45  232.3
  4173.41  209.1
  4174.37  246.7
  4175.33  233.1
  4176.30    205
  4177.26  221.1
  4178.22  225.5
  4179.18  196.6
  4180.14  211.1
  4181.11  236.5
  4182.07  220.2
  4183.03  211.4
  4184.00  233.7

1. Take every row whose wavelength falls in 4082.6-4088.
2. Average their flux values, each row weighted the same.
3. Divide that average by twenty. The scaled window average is 11.5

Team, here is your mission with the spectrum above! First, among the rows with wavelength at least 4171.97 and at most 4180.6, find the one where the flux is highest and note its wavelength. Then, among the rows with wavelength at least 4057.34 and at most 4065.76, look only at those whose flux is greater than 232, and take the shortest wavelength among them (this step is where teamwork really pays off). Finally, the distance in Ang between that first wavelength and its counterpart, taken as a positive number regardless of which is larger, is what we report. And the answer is 116.6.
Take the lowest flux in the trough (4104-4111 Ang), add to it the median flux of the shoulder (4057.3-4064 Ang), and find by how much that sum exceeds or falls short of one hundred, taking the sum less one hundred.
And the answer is 312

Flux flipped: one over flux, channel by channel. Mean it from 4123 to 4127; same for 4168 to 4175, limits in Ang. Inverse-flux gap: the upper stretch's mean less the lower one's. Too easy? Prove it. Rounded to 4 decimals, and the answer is 0.0000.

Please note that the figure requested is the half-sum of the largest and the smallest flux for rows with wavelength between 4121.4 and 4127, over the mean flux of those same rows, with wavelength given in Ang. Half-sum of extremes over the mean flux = 1.06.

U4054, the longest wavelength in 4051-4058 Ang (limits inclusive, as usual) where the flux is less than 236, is 4056.87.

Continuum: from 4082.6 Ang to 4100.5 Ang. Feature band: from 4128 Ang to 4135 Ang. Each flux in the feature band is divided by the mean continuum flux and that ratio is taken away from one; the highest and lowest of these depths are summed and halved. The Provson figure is 0.031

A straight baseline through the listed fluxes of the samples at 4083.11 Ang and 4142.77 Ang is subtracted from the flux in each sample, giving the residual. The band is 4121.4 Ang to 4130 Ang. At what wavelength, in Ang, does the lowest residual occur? 4124.69 Ang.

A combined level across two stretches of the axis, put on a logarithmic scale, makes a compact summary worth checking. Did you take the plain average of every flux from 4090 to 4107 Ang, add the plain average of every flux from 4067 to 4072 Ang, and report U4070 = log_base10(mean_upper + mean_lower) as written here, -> 2.65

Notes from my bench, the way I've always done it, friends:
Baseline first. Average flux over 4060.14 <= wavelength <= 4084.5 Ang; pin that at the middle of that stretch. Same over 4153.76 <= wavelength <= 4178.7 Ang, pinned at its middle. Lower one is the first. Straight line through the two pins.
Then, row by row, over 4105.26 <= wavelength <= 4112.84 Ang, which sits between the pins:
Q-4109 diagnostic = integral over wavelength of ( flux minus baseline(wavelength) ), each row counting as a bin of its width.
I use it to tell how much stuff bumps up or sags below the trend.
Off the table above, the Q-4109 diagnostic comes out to -27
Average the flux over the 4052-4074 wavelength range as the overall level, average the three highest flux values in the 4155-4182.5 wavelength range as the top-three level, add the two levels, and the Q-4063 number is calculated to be 487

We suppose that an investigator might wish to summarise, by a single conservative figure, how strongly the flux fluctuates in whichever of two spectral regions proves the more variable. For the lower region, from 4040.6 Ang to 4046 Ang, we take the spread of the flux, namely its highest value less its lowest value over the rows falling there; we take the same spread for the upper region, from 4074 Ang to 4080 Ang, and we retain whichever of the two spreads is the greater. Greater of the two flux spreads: 83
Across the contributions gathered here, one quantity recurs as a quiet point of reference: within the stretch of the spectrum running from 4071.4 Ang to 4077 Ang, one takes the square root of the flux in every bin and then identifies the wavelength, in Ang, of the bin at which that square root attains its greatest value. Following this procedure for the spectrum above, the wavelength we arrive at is 4073.72 Ang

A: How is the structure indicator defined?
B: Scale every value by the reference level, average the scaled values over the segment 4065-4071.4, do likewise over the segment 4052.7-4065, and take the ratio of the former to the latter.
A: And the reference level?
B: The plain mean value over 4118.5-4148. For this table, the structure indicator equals 1.11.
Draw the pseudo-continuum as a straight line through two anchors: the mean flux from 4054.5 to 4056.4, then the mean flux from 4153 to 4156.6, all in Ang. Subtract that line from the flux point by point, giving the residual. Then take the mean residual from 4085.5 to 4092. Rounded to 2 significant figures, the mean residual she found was 14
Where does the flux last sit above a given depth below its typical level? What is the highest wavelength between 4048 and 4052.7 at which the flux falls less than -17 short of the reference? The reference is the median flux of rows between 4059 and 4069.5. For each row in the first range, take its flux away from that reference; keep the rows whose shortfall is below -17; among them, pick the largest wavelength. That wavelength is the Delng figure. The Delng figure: 4052.20 Ang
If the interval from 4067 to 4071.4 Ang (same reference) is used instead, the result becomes 4069.97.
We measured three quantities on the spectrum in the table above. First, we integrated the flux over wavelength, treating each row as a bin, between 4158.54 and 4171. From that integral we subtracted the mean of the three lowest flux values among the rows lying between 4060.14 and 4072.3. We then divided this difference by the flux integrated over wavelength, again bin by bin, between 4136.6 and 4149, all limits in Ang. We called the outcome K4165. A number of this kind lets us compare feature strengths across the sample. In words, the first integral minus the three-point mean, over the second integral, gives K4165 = 0.960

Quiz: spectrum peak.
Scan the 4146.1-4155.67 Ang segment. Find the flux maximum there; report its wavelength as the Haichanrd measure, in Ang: 4150.41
